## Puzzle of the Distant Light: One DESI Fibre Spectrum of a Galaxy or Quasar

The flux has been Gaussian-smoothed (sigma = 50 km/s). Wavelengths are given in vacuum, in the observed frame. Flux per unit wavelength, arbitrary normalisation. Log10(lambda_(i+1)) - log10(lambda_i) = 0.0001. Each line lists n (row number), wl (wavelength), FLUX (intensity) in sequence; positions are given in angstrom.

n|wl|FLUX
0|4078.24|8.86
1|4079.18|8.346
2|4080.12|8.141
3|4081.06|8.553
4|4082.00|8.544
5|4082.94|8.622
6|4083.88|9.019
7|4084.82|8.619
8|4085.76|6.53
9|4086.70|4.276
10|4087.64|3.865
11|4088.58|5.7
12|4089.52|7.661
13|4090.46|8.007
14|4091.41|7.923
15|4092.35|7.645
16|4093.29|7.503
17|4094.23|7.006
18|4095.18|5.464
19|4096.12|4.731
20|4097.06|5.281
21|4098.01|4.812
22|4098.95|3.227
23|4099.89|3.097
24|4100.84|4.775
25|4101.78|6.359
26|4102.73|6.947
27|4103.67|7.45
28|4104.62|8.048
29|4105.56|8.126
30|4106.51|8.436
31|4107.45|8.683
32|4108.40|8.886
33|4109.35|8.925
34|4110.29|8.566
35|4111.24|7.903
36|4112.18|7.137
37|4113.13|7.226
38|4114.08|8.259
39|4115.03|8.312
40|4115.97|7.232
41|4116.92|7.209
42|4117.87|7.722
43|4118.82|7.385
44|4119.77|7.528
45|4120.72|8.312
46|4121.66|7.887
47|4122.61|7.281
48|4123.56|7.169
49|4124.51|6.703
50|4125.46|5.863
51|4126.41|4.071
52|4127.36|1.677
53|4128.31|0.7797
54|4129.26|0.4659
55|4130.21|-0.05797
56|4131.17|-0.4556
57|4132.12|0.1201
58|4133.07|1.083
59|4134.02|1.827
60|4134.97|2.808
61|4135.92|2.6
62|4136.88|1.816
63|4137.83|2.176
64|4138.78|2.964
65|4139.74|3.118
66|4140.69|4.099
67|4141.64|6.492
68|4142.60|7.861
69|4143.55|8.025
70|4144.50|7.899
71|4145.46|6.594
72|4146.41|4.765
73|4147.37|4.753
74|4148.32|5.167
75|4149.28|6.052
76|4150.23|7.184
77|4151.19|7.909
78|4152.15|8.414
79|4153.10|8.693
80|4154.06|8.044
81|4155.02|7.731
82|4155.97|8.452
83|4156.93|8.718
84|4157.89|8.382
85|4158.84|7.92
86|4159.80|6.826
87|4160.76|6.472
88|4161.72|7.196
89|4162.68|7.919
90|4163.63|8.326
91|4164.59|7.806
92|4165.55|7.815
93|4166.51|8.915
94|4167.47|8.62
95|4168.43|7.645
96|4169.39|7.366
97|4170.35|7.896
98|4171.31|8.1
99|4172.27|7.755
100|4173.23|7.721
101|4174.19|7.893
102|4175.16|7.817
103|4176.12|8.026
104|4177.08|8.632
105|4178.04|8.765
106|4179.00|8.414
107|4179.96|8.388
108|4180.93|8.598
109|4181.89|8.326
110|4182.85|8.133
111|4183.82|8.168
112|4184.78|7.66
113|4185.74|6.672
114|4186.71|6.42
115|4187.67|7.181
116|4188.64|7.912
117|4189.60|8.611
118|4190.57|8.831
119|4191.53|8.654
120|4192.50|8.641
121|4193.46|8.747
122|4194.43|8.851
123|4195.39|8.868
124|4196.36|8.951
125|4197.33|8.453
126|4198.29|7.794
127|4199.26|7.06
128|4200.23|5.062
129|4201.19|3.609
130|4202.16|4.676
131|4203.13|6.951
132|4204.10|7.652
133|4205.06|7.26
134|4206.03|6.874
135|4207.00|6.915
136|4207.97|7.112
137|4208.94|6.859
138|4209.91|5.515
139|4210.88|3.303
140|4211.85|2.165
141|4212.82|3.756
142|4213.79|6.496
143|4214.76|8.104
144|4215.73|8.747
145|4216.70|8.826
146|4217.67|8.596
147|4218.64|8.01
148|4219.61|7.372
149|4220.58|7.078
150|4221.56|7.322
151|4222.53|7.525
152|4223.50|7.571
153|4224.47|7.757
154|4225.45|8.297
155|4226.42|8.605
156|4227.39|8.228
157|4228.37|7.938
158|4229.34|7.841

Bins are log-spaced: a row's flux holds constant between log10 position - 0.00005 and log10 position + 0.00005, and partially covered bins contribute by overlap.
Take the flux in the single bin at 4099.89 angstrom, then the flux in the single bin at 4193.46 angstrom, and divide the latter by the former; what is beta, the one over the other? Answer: 2.82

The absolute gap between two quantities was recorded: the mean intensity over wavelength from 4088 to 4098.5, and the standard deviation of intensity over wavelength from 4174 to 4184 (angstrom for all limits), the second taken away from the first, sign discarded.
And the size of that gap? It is 6.2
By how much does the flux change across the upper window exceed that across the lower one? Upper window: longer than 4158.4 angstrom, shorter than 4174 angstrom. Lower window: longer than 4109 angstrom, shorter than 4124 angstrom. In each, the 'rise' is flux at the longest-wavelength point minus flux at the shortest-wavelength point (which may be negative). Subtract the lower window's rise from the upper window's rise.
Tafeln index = 2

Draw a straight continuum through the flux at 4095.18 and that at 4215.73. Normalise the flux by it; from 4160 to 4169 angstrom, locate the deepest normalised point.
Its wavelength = 4160.76 angstrom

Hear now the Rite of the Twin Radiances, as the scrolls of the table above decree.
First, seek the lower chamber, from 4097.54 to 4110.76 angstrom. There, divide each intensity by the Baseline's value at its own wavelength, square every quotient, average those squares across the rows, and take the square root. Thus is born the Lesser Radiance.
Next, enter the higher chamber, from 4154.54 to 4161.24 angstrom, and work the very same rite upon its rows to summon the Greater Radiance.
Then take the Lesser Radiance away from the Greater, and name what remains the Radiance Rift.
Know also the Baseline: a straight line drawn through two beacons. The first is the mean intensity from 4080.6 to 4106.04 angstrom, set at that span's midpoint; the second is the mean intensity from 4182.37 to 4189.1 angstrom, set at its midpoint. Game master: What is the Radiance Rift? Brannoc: 0.0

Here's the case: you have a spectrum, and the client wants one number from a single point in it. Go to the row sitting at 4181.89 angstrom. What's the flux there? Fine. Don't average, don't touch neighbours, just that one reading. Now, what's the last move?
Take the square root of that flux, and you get 2.89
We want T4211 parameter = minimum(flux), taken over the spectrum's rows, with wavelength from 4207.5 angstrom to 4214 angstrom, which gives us 2.165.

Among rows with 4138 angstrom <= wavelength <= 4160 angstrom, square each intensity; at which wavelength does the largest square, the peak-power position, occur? 4156.93 angstrom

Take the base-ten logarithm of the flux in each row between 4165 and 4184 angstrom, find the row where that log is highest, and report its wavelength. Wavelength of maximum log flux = 4166.51 angstrom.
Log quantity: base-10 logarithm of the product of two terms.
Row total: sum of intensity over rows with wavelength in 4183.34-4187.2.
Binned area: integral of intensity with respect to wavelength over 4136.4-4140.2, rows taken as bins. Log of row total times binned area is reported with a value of 2.4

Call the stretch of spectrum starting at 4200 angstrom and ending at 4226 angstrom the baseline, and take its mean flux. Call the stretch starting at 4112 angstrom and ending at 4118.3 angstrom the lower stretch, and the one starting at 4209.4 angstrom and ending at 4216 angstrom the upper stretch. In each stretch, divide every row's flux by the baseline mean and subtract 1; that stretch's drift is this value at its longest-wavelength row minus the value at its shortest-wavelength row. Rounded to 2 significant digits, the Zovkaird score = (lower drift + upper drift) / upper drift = 1.2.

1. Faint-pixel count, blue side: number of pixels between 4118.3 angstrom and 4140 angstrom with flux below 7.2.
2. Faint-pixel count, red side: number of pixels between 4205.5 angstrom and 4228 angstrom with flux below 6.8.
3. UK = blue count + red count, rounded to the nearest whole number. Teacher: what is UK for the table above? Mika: 23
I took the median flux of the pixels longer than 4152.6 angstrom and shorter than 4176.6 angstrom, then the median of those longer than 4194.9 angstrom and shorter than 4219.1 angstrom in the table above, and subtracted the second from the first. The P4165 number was 0.8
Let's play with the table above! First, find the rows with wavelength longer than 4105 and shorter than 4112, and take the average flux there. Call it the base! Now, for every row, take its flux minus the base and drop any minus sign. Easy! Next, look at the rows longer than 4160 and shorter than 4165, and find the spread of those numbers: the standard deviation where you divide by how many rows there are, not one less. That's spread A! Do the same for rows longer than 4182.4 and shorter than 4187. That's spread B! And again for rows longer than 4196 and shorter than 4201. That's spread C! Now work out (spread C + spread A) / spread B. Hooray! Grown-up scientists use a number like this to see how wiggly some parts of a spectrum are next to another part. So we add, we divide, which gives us 3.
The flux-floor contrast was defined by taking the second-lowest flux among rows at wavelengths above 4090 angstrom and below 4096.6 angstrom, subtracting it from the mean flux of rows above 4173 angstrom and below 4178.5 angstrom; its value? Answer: 2.7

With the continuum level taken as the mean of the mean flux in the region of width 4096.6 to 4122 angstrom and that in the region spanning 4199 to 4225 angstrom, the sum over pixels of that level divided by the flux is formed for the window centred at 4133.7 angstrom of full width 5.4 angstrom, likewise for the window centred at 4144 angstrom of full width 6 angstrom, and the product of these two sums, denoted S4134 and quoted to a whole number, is 354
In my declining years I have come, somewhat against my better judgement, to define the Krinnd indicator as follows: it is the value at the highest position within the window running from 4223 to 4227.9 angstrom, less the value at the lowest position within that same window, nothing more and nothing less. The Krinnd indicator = 0.66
